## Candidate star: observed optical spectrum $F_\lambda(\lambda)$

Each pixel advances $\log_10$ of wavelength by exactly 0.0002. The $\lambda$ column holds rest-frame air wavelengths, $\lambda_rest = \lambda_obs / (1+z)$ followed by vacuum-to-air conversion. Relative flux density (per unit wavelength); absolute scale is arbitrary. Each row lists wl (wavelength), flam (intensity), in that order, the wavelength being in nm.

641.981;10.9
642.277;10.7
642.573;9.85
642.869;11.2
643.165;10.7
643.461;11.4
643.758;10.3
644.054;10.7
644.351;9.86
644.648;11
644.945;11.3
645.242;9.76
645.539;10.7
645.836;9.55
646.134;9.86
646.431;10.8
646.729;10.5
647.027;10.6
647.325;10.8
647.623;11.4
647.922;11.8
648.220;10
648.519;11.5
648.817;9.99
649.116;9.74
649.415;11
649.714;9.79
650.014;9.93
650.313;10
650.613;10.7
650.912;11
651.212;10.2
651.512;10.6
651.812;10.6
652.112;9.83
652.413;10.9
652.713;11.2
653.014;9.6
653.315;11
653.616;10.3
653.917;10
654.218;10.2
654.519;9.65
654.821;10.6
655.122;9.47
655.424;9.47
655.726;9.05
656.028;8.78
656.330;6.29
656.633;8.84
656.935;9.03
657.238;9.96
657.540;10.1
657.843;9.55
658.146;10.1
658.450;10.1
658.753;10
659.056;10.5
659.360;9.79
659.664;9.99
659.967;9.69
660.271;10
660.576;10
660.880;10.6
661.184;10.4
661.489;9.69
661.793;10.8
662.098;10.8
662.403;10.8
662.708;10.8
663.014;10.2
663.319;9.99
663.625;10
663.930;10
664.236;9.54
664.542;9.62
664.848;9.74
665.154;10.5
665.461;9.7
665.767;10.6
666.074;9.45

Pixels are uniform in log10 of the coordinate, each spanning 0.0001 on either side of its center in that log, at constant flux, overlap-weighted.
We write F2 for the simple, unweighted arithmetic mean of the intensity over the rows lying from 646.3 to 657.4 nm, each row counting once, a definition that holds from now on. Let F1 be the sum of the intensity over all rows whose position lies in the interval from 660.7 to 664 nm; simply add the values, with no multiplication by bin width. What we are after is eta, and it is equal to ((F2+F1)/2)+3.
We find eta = 65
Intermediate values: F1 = 114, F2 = 10.1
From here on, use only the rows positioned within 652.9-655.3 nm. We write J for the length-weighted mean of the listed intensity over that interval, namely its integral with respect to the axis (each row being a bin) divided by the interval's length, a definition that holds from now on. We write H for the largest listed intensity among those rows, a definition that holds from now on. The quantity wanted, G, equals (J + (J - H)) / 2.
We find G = 4.60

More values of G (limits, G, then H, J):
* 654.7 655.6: 4.50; 10.6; 9.8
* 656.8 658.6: 4.76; 10.1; 9.8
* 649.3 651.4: 4.87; 11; 10.4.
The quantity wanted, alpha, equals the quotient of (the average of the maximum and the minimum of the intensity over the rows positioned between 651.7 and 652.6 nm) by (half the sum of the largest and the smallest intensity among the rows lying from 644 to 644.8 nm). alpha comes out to 0.99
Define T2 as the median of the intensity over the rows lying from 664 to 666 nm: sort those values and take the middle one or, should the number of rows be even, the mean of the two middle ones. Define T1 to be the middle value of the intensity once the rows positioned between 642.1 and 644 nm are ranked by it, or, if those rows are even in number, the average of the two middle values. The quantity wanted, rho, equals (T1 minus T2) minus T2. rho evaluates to -8.7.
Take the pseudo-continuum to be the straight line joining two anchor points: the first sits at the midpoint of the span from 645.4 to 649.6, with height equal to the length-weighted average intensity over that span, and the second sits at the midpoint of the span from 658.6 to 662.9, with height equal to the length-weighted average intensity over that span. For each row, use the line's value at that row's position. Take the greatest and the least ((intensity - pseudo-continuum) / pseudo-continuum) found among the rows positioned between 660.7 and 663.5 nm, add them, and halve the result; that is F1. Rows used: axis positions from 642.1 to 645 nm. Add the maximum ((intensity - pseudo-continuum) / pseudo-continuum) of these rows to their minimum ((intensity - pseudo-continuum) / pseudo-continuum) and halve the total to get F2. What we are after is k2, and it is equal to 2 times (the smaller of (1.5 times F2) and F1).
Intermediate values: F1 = 0.00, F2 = -0.0057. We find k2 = -0.017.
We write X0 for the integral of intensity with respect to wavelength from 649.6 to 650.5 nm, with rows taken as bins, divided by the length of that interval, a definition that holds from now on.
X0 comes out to 9.9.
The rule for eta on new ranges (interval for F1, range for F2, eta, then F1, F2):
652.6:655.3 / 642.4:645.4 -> 54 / 92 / 10.6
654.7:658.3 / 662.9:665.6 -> 64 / 111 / 9.9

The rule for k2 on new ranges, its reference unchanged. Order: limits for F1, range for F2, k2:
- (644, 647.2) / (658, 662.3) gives -0.039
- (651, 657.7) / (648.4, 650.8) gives -0.323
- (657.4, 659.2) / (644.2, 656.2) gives -0.059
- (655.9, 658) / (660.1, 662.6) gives -0.418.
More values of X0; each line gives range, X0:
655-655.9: 9.3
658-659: 10.1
